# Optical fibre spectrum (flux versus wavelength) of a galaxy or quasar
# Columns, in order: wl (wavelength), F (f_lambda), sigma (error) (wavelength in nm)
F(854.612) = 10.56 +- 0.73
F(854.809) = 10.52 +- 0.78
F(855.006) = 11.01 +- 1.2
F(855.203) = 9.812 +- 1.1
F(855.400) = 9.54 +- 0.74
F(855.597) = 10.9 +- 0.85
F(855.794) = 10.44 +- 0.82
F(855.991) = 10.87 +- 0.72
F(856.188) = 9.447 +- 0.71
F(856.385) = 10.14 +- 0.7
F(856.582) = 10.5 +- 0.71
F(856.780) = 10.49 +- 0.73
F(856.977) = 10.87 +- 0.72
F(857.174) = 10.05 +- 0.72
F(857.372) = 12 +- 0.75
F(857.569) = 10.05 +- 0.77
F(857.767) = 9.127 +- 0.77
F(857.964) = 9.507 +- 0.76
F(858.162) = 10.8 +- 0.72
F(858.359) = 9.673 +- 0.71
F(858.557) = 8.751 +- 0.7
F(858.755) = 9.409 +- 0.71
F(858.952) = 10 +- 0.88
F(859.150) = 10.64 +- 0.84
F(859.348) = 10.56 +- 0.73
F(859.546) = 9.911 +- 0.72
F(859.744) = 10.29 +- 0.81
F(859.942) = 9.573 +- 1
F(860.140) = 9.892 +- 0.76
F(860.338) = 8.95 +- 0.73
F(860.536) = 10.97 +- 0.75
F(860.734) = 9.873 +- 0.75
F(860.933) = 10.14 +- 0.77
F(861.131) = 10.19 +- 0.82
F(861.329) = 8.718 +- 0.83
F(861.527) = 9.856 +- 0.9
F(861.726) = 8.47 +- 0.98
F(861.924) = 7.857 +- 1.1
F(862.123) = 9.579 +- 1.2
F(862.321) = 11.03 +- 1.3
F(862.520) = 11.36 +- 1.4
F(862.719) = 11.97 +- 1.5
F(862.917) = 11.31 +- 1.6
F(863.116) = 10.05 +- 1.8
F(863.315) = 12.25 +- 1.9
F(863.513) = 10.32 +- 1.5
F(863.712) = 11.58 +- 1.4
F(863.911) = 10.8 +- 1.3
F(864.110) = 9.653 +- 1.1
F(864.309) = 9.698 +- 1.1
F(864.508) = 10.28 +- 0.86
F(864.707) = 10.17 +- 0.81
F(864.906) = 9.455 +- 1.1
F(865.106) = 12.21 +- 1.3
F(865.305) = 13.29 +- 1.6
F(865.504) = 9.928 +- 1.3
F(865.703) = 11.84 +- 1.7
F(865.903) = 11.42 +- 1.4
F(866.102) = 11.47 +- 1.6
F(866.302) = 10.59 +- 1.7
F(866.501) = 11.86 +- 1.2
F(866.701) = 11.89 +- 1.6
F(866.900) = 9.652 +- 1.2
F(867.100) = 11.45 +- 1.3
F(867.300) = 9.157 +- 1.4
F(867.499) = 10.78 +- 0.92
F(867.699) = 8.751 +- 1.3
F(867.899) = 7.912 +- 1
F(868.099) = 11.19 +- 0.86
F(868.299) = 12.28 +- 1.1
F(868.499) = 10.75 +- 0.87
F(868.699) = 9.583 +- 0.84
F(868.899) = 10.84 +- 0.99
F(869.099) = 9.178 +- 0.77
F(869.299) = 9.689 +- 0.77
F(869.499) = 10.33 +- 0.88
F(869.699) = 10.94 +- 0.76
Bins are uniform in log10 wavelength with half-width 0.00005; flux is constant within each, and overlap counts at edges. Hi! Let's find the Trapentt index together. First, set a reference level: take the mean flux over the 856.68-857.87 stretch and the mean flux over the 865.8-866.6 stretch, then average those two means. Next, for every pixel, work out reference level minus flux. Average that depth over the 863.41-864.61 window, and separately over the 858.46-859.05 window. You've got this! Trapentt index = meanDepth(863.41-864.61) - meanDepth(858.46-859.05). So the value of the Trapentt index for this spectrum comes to -1.0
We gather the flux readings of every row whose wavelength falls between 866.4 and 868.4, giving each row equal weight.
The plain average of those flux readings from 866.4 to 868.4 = 10.5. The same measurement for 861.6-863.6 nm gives 10.4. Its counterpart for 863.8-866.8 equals 11.0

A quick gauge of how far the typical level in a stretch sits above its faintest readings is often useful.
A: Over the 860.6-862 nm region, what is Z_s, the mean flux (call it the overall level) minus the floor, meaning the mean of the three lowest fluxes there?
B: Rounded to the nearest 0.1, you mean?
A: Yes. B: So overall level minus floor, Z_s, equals 1.0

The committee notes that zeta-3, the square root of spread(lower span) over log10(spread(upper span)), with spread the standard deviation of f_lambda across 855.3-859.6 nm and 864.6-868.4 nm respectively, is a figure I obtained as 2.3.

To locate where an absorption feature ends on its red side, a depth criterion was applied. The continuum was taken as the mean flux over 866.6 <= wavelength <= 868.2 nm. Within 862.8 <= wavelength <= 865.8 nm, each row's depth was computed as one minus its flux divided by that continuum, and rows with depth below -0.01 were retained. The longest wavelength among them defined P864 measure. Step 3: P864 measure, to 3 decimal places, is 865.703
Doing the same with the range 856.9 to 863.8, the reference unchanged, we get 863.712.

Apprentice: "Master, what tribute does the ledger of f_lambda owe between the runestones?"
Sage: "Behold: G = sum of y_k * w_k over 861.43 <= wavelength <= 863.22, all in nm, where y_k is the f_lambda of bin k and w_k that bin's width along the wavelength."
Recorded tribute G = 18.2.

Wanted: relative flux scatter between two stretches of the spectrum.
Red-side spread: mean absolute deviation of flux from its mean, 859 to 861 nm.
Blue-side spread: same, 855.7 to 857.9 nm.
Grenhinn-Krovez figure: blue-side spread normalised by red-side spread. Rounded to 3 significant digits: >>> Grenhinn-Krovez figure 1.24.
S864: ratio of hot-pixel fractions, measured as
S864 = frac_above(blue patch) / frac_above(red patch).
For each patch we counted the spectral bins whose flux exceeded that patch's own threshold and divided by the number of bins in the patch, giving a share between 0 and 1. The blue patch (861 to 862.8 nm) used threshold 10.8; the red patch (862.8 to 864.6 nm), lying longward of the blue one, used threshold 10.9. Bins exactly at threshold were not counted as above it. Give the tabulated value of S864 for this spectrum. 1.0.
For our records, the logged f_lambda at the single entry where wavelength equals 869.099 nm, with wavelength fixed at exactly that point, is 9.178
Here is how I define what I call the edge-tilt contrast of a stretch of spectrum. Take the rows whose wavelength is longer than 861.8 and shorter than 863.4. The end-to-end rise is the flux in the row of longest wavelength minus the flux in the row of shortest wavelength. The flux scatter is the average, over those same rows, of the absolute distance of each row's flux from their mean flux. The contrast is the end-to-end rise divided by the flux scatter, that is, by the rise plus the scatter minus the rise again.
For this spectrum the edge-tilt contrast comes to 3.9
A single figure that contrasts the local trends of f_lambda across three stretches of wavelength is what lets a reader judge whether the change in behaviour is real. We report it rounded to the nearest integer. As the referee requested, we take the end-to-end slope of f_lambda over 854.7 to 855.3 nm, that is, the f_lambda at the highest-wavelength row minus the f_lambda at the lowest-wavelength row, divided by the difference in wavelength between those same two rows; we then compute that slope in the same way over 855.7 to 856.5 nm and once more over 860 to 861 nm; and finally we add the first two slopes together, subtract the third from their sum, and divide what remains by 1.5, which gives -2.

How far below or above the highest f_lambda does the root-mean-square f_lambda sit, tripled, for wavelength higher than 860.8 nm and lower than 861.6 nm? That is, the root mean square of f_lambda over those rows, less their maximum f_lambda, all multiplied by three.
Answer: -1.3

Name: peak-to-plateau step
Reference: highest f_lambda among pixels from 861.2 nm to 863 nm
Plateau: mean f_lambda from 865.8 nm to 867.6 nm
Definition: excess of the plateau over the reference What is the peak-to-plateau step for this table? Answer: -1.1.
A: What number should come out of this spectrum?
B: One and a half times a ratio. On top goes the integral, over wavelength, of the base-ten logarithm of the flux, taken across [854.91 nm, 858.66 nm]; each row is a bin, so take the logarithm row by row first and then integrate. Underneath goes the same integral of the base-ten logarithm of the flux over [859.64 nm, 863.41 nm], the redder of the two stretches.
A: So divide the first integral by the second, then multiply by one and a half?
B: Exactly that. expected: 1.50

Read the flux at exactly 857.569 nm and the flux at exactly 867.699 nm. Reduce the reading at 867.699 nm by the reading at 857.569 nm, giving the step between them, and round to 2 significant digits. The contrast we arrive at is -1.3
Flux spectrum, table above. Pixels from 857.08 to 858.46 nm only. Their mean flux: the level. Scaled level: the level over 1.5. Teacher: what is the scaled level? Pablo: 6.78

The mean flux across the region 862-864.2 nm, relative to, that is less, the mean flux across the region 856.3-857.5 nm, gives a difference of 0.2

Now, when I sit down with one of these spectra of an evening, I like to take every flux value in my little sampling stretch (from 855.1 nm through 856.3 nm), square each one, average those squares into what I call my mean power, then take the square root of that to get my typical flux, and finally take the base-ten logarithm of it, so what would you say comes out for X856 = 1.01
